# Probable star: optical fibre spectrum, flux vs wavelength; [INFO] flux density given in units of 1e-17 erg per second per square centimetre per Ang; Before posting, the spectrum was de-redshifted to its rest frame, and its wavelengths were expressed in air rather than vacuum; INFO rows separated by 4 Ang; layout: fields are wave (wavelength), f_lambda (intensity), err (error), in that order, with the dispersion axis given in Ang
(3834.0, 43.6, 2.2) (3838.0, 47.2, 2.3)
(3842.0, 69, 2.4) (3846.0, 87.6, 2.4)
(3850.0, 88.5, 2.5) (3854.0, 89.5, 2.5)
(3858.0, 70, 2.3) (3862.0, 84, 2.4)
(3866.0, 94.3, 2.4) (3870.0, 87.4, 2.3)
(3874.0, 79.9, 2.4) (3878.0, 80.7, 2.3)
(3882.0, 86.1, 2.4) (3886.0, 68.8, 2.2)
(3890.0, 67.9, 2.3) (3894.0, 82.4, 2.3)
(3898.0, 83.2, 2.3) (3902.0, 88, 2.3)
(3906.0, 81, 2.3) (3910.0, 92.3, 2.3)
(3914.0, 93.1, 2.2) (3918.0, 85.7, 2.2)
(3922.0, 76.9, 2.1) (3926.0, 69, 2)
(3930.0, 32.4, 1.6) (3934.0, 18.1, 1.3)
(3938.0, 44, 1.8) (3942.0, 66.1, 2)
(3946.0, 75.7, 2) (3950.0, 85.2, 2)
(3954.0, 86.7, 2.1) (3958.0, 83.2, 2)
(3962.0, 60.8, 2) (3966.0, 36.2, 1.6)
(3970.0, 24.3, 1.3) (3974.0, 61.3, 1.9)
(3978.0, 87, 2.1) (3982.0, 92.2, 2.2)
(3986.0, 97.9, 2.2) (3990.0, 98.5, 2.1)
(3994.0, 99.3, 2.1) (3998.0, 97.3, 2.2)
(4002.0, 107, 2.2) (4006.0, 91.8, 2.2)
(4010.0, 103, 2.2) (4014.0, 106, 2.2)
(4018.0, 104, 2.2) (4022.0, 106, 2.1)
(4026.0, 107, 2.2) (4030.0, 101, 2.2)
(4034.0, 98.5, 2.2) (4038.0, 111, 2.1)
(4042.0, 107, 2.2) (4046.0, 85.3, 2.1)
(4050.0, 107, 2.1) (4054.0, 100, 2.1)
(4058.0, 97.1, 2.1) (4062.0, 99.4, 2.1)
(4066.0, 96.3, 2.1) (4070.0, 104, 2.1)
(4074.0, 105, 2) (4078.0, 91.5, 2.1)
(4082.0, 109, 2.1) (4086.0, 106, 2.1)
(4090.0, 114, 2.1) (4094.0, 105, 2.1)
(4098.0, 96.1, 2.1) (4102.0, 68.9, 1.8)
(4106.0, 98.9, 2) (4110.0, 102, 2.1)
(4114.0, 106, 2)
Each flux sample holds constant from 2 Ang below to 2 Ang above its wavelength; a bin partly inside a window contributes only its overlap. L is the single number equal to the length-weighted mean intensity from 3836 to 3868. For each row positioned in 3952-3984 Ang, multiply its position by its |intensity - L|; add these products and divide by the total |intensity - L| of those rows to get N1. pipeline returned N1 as 3968.8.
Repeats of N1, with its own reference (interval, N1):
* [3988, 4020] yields 4004.8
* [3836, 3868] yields 3849.3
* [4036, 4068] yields 4050.7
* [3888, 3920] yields 3905.4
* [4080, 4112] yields 4094.2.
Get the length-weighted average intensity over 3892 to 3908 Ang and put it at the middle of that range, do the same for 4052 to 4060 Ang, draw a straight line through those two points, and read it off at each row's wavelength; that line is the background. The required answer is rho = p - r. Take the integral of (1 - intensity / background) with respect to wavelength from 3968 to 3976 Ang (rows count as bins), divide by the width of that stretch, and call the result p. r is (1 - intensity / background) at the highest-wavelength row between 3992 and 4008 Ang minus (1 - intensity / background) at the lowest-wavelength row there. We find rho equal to 0.43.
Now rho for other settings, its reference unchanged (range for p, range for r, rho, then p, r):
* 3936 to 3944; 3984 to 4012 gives 0.40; 0.4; -0.03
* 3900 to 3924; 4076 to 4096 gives 0.10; 0.0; -0.12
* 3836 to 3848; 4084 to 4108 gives 0.04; 0.1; 0.09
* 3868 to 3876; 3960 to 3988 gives 0.35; 0.0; -0.39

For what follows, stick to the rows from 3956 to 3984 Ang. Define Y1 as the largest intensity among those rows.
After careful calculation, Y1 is 92.2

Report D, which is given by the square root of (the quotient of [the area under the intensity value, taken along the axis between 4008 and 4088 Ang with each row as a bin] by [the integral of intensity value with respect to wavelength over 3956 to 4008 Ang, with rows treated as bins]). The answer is 1.4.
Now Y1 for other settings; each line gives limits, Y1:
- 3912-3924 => 93.1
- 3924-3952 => 85.2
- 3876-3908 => 88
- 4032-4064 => 111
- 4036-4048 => 111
